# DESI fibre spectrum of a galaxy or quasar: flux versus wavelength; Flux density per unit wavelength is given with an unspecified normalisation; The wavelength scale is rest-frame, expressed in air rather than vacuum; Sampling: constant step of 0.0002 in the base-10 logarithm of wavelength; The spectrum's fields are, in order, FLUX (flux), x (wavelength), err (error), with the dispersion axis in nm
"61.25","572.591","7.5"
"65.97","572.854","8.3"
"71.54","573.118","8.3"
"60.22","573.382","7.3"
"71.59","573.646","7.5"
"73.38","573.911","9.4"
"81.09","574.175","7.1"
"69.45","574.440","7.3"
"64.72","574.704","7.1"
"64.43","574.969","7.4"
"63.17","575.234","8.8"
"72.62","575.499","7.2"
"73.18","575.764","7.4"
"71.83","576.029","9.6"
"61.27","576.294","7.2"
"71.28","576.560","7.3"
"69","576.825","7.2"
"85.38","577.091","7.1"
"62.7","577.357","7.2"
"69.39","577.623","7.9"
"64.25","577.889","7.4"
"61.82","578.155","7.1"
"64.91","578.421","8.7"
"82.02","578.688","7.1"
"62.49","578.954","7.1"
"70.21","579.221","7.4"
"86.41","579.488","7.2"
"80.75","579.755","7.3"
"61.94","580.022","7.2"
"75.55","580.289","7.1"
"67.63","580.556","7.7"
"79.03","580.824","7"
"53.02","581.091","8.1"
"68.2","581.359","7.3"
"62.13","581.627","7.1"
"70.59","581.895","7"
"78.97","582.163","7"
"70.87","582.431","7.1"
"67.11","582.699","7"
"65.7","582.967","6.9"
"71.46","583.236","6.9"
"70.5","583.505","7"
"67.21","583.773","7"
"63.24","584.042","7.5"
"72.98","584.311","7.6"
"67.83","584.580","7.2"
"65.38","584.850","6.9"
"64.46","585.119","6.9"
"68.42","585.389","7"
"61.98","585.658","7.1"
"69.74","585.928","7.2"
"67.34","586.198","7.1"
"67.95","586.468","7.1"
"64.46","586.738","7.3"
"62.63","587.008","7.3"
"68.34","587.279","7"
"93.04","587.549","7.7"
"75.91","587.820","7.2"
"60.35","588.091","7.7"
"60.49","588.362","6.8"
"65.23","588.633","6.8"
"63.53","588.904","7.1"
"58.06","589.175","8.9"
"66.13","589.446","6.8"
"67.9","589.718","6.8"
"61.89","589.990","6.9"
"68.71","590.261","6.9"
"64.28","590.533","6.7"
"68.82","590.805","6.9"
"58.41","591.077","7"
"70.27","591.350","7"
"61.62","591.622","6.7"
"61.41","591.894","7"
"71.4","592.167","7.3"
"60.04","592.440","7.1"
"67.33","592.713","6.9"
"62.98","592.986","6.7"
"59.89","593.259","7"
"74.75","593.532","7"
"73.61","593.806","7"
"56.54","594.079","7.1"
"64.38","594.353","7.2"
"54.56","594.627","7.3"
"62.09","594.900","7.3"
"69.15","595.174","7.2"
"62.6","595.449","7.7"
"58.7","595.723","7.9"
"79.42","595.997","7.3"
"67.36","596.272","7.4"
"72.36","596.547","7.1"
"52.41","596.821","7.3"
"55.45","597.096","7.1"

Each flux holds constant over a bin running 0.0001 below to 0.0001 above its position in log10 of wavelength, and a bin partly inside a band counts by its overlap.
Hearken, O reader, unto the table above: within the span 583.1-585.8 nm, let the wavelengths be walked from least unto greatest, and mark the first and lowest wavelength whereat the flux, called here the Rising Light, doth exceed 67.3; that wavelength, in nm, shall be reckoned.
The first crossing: 583.236 nm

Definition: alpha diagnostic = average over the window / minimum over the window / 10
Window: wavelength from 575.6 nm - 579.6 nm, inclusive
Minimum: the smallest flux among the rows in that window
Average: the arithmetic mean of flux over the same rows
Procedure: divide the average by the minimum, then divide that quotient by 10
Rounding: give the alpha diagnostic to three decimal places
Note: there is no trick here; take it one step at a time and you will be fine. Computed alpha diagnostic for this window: 0.115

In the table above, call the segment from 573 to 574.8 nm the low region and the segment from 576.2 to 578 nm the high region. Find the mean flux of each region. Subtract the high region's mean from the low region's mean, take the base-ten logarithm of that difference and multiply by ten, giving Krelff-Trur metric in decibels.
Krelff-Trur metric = 1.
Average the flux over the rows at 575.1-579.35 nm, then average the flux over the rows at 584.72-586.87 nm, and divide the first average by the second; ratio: 1.04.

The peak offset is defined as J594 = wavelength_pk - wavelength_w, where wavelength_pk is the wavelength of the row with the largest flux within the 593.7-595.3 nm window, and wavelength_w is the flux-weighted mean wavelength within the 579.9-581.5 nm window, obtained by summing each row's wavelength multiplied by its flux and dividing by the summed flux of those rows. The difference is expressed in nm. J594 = 13.12 nm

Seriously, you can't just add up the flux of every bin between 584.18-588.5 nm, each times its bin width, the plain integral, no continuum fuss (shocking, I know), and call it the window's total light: 295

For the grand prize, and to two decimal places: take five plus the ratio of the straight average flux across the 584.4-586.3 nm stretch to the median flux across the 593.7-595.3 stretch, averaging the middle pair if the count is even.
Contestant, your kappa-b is 6.05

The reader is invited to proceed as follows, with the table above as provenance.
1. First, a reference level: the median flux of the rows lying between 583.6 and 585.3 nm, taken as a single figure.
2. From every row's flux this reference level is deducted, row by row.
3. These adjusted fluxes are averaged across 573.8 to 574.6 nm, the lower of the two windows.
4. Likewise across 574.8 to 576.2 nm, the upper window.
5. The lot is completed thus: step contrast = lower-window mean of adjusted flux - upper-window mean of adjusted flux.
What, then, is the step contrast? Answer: 5.6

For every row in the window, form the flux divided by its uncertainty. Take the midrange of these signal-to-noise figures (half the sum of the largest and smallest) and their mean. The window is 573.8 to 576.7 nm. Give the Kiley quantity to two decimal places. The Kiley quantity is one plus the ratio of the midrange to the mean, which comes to 2.03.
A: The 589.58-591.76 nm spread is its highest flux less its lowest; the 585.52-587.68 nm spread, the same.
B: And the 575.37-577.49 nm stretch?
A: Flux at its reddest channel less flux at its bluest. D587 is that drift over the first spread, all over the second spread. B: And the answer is -0.027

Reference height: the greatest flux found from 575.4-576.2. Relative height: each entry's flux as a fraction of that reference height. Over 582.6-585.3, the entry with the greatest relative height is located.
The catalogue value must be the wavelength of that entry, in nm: 584.311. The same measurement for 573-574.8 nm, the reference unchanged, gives 574.175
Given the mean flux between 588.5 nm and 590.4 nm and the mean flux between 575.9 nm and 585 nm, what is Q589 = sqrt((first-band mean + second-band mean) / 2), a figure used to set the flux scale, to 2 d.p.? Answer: 8.19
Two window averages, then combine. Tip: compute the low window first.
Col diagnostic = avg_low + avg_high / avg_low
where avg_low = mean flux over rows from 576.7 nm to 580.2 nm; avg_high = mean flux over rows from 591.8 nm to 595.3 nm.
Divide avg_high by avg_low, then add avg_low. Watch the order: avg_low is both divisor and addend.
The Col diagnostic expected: 71.8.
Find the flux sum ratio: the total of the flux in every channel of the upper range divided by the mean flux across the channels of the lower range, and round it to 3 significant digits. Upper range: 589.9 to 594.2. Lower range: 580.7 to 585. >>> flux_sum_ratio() 15.2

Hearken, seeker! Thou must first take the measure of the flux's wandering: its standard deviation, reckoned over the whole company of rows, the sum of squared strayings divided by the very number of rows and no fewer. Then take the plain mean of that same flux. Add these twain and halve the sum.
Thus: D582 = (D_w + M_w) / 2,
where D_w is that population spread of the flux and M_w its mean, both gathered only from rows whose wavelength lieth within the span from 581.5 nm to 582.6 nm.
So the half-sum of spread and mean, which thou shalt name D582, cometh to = 38.3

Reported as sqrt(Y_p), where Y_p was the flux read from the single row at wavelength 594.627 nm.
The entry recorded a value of 7.4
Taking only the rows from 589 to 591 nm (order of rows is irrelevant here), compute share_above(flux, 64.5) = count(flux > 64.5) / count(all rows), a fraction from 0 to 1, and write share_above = 0.6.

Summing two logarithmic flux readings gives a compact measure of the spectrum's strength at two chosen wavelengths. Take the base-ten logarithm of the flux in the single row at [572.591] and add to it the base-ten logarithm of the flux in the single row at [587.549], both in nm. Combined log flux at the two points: 3.76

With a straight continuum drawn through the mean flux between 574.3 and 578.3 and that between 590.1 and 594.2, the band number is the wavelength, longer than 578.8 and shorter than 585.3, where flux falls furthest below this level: 581.091 nm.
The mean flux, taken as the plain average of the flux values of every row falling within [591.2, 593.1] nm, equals 65.0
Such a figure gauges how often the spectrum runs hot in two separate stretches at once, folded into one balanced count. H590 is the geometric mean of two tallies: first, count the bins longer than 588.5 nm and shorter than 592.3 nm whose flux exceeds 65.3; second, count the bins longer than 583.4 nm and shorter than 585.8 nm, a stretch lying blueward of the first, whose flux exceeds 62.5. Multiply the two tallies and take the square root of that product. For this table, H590 6.9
